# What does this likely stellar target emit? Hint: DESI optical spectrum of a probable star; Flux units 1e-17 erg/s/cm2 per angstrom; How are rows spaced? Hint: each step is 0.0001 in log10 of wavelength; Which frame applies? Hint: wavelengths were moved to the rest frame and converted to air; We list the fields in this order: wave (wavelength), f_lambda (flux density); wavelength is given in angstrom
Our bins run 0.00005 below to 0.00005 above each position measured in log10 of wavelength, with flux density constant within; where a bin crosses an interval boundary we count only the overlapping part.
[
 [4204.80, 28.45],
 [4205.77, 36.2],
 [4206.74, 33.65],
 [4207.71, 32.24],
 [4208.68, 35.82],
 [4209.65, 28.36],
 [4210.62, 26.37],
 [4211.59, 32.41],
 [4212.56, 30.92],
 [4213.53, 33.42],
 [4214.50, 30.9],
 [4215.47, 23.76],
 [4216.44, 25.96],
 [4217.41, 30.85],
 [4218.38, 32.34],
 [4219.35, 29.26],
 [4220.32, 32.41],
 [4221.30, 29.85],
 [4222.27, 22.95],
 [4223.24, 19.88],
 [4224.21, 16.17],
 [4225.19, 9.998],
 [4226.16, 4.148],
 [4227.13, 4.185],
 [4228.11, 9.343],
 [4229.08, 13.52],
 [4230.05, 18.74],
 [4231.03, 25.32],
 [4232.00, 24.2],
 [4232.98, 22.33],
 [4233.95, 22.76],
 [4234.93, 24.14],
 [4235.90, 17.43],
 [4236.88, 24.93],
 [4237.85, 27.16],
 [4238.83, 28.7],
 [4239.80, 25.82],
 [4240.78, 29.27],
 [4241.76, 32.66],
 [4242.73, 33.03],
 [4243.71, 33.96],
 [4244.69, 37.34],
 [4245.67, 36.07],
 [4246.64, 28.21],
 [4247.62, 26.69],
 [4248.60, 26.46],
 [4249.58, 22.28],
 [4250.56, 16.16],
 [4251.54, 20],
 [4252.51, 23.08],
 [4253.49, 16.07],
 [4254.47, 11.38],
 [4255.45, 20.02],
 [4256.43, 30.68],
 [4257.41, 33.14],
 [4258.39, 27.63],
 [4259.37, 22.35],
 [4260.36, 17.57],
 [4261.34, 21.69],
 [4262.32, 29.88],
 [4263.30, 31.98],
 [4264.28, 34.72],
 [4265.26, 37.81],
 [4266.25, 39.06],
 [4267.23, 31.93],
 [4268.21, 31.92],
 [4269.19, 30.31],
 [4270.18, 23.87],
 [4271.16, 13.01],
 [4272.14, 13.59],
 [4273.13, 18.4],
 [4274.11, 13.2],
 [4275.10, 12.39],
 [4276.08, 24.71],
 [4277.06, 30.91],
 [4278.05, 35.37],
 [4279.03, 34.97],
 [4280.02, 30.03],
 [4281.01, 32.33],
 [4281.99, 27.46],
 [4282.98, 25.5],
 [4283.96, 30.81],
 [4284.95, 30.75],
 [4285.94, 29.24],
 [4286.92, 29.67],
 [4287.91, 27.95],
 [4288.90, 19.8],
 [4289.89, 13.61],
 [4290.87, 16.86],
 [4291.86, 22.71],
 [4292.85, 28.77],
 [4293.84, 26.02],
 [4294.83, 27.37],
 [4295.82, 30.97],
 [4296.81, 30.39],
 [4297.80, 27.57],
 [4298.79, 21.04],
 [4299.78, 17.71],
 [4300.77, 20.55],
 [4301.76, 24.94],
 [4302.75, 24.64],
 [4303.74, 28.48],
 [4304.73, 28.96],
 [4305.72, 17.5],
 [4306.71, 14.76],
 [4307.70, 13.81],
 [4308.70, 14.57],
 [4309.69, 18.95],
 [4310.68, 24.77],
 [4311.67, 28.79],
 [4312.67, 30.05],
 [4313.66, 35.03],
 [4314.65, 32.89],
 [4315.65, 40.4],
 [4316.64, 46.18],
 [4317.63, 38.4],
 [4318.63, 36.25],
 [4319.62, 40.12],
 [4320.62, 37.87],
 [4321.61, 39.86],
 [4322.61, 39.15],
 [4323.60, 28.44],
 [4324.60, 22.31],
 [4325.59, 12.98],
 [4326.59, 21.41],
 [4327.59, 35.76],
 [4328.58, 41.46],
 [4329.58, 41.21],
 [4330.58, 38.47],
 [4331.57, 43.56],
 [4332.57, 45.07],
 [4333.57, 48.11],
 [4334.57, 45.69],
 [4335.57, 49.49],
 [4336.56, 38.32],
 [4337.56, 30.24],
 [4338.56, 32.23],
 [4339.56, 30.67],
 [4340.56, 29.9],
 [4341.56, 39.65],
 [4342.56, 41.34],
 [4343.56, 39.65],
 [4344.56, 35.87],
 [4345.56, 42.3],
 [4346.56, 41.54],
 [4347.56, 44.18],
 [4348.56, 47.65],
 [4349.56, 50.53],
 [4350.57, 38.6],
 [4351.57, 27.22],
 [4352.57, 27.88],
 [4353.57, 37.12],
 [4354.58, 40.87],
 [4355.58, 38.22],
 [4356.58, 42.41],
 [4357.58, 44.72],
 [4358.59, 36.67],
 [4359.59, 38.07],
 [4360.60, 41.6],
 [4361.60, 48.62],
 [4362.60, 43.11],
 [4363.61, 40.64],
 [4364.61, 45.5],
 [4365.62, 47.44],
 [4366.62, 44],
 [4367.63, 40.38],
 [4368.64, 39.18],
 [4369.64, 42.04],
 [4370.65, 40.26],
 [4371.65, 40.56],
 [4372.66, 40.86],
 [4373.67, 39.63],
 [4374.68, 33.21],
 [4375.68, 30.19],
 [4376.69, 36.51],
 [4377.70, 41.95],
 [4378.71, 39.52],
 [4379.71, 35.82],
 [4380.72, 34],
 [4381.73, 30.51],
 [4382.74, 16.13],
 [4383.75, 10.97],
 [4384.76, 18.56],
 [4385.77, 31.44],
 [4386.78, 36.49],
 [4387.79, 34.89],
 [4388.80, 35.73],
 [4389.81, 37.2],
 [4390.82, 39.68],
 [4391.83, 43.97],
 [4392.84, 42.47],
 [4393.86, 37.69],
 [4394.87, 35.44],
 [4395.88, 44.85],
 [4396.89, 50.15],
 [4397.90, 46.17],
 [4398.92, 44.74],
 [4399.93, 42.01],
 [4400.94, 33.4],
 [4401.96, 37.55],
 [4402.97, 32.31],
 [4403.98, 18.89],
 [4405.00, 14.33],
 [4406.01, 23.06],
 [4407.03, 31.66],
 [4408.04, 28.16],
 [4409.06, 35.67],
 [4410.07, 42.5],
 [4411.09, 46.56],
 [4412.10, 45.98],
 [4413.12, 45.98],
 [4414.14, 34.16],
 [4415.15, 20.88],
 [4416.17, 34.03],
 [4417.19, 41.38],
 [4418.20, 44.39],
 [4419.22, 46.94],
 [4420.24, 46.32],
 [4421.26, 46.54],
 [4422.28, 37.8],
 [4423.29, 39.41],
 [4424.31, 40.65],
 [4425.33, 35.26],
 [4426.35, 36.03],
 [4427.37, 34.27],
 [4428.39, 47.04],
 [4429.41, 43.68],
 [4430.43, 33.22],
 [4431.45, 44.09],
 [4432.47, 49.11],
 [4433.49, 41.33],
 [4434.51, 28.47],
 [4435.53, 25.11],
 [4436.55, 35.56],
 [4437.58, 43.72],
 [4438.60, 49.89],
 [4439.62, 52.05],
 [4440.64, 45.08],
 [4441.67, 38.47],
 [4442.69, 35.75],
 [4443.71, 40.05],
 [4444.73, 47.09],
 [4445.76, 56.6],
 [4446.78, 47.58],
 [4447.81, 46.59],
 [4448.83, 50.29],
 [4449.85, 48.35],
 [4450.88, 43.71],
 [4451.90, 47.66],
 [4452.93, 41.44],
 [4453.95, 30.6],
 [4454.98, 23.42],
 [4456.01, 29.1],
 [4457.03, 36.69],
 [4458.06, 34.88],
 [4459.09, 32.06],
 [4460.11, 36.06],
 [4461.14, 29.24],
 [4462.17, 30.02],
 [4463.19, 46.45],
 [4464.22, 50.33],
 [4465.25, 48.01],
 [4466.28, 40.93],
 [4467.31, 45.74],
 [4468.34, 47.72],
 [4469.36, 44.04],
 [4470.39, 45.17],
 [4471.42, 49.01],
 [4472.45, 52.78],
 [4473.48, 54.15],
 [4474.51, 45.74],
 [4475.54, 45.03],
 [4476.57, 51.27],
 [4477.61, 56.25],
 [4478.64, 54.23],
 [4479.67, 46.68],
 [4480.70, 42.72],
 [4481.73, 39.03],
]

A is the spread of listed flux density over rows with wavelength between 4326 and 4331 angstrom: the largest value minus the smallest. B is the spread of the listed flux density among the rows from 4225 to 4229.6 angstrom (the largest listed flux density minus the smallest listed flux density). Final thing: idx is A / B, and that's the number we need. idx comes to 2.1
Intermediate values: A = 20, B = 9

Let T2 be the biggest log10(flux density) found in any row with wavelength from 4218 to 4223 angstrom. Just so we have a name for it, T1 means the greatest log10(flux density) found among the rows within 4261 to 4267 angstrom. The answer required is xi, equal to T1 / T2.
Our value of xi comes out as 1.05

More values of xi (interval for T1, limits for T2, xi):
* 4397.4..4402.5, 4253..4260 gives 1.09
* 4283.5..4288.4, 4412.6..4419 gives 0.90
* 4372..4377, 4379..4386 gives 1.04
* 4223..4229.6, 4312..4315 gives 0.84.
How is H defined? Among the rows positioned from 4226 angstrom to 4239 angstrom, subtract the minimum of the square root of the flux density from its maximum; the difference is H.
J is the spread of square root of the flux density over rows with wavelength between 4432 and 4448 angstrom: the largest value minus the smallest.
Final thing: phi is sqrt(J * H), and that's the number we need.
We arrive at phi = 2.9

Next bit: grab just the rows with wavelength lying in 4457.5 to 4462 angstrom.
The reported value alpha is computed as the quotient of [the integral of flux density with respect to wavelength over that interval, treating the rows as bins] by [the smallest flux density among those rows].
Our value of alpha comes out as 5.1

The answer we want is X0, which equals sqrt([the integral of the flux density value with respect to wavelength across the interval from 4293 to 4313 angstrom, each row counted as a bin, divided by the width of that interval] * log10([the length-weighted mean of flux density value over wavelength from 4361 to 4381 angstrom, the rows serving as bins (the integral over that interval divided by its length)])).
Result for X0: 6.2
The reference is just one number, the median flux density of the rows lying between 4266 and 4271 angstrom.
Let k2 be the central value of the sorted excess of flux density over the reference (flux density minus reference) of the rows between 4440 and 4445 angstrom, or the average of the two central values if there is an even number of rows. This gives 8.1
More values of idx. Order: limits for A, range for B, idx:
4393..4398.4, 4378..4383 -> 0.6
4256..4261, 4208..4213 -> 1.6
